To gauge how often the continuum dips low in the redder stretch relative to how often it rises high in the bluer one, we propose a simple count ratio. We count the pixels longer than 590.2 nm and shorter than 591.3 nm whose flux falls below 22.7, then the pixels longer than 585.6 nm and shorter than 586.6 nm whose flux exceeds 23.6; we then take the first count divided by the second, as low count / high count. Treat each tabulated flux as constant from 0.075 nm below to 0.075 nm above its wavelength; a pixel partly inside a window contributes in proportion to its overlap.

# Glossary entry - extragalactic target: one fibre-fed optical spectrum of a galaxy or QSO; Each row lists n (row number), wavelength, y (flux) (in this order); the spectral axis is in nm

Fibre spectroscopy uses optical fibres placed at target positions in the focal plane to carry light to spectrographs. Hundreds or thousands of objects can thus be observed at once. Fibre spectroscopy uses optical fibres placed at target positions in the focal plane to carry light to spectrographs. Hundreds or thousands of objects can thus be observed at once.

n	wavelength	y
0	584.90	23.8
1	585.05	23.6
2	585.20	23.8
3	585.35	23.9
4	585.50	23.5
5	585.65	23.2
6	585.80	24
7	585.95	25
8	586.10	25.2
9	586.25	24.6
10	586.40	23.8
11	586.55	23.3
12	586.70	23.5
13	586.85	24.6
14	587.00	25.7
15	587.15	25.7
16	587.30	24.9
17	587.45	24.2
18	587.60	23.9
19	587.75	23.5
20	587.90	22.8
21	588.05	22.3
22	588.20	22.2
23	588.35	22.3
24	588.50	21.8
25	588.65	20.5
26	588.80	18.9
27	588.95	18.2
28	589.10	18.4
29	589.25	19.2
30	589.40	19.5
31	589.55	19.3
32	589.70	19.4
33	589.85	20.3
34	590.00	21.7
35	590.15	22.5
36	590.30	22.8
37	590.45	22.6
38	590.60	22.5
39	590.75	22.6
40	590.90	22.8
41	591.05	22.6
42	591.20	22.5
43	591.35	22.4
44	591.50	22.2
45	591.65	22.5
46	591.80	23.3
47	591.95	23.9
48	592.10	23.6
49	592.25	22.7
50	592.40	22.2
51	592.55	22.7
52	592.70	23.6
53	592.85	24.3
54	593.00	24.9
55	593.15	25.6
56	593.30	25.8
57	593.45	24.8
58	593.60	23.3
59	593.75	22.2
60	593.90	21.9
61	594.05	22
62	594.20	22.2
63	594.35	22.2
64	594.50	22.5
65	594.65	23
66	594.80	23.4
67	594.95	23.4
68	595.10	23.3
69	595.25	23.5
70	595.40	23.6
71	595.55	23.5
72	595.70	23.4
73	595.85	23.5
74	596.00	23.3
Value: 1.0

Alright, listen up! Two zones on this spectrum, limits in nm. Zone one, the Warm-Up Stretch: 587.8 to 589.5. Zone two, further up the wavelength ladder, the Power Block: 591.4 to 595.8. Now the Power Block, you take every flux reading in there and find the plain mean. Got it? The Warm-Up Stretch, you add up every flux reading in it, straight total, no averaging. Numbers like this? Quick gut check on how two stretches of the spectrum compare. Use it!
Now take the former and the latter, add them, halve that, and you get 125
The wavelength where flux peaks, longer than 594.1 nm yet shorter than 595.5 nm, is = 595.40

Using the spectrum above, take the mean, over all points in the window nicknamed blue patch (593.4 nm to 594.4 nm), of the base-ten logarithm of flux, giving 1.35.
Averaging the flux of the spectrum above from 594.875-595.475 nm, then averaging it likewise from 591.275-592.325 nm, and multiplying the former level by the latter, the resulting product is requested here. 538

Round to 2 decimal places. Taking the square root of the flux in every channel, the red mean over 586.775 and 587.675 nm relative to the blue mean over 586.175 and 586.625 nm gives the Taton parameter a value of 1.02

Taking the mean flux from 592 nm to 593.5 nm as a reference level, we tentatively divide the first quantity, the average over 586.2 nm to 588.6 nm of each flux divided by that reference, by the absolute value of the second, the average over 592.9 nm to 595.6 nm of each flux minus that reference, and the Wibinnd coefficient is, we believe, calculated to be 1.6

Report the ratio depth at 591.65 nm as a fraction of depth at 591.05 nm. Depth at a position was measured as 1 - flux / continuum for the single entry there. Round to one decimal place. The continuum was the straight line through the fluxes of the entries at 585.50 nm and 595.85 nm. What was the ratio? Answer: 1.1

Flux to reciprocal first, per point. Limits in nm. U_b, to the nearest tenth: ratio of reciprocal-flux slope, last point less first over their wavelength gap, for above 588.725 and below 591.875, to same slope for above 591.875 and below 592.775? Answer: -4.7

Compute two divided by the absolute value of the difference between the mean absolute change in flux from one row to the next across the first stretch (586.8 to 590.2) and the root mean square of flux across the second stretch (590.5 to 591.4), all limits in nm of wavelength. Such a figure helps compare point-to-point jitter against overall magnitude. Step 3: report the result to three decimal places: 0.091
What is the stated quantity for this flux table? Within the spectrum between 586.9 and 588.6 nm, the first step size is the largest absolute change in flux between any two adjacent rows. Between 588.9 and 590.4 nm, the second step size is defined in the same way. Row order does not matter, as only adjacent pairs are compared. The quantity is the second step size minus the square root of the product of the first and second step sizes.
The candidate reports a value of 0.3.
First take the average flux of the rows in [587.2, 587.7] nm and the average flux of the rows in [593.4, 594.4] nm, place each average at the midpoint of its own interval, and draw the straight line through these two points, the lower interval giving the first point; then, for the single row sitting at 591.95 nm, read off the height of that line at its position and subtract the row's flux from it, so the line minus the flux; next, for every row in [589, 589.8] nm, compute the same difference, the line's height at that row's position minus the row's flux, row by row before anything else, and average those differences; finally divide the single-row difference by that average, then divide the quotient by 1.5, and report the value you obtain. -0.11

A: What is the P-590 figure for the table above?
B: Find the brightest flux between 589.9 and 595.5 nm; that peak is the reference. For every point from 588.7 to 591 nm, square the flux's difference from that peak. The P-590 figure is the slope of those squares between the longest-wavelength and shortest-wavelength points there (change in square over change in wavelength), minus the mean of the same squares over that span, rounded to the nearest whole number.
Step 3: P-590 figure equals -47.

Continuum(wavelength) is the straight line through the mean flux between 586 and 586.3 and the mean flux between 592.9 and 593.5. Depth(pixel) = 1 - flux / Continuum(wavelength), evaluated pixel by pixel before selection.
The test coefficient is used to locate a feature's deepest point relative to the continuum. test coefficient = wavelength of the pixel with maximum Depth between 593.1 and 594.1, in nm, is 593.90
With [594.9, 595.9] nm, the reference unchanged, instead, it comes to 595.10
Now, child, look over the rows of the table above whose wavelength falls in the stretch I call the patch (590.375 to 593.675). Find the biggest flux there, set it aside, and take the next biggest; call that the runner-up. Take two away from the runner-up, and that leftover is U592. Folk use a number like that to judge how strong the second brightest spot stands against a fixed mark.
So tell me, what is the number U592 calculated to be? 23.6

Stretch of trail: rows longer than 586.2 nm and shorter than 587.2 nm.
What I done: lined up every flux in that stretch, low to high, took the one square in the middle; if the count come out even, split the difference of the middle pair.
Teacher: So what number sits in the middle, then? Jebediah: 24.6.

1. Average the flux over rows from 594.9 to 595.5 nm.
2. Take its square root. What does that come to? 4.84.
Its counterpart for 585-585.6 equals 4.87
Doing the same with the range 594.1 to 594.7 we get 4.74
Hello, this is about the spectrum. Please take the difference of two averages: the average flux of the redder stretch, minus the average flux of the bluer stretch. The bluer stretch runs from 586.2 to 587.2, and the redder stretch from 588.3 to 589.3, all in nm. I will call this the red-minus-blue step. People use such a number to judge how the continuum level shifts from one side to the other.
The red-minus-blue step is -4.6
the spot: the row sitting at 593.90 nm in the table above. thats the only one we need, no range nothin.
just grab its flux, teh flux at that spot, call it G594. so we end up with 21.9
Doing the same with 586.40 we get 23.8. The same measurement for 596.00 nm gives 23.3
